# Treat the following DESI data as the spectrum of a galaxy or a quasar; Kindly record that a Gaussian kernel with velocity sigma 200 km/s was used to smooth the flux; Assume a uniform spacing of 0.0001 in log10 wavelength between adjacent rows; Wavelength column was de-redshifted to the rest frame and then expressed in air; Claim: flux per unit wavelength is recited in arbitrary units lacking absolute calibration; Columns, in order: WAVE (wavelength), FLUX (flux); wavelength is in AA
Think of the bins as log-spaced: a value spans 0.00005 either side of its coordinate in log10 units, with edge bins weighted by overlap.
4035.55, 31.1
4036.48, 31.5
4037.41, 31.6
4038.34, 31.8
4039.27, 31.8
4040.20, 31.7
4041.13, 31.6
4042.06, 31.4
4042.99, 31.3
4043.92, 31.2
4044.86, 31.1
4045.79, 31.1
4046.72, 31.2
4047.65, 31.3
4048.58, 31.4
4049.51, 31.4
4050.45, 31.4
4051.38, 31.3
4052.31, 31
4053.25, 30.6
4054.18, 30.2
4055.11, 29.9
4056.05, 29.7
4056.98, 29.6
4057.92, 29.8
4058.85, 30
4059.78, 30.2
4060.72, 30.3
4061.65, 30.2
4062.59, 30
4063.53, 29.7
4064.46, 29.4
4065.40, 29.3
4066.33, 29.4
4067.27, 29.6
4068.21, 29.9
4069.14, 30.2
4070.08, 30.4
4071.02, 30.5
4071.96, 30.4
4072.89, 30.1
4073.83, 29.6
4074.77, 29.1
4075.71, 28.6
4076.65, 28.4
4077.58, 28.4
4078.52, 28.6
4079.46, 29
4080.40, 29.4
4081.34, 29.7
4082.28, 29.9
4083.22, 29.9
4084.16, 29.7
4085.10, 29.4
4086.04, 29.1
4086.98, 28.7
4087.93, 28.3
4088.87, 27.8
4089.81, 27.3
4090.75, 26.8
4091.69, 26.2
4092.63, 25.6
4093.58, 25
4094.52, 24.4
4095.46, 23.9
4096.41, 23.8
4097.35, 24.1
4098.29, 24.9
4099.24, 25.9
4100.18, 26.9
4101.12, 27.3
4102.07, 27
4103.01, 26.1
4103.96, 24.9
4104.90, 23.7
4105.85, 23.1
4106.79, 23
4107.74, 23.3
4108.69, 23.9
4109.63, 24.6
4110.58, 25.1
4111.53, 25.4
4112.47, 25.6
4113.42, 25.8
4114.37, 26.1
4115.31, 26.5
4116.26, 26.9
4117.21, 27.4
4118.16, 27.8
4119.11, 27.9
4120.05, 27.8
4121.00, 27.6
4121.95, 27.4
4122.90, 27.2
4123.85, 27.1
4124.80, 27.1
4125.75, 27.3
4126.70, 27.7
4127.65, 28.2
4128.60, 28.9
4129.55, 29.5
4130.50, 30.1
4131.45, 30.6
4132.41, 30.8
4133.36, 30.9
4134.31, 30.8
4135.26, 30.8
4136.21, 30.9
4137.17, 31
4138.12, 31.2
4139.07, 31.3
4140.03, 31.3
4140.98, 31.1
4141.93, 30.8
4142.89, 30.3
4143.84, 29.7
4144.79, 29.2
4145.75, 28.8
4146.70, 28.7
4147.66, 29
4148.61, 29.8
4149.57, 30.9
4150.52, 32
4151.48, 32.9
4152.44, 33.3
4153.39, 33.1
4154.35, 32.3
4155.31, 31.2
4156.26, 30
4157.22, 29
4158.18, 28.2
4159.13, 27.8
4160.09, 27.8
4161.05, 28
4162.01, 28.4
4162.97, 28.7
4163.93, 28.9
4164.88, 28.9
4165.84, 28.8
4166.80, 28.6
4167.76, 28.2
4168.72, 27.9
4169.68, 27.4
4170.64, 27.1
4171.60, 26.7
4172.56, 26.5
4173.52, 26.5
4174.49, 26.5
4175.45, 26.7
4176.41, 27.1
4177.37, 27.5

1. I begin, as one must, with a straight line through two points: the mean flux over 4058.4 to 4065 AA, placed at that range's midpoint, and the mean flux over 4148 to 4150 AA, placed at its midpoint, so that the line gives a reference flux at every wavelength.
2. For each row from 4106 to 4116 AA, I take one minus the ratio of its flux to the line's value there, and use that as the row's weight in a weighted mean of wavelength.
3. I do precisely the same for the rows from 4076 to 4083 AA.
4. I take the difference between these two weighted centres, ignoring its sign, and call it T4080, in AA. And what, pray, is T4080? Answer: 32.1 AA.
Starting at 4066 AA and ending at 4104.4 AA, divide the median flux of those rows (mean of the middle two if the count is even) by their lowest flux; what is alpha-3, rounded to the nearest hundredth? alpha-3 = 1.20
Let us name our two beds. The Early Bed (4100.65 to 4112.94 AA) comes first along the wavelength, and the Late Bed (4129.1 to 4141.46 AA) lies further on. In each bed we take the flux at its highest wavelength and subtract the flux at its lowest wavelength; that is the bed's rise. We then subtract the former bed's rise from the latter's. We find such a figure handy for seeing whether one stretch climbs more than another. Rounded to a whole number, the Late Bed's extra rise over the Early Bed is 3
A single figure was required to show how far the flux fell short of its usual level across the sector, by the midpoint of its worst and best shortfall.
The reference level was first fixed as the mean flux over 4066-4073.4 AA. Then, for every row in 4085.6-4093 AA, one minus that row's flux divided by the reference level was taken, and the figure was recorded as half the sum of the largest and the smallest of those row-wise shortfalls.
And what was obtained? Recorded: 0.090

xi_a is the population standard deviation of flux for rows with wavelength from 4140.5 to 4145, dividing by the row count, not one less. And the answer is 0.70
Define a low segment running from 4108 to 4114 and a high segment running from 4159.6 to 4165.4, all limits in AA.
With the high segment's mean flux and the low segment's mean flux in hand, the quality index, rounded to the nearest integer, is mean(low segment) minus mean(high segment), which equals -3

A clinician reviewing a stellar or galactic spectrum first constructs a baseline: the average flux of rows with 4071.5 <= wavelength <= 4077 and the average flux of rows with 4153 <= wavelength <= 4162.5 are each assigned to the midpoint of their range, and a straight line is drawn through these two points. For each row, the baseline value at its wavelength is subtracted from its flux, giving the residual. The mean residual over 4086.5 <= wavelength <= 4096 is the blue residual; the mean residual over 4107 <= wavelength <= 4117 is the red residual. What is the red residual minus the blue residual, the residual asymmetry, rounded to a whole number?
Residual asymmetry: -1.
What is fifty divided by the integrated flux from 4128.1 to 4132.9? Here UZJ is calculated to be 0.35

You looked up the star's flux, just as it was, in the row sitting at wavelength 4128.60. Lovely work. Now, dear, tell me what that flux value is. 28.9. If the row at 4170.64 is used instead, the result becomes 27.1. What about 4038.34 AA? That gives 31.8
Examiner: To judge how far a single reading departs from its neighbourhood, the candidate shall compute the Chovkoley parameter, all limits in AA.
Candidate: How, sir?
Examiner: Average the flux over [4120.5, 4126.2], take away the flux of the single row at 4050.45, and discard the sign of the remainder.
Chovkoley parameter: 4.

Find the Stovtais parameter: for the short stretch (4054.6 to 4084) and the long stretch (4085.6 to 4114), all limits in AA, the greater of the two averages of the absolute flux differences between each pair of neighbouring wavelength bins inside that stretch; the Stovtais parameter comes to 0.55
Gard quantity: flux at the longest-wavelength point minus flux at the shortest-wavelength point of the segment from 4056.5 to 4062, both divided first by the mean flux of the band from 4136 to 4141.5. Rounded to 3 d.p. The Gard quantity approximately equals 0.019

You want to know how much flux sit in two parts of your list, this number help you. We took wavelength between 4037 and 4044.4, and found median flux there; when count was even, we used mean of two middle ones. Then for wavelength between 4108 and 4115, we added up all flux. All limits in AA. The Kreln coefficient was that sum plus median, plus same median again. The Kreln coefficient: 240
